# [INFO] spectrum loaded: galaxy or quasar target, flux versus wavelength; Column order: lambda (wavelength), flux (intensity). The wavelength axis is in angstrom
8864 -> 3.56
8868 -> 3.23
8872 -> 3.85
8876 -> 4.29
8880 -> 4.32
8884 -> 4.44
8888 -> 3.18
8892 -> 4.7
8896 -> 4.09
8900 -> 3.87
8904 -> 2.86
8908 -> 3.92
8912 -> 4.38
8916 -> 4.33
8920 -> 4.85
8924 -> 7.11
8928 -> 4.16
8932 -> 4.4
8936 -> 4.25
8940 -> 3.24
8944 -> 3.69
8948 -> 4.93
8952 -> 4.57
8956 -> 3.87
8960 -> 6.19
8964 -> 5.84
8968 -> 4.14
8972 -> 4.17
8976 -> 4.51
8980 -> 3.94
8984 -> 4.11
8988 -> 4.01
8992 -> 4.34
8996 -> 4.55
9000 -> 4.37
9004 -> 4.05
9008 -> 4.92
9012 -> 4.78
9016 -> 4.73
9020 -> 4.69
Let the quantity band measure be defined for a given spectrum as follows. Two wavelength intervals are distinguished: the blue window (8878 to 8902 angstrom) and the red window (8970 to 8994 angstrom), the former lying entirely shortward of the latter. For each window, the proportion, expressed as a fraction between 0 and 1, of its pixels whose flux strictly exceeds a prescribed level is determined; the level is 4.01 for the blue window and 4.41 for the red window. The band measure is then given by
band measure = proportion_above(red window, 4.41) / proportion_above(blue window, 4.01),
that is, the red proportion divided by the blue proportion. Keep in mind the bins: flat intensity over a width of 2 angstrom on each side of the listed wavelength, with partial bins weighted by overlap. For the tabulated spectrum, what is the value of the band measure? 0.25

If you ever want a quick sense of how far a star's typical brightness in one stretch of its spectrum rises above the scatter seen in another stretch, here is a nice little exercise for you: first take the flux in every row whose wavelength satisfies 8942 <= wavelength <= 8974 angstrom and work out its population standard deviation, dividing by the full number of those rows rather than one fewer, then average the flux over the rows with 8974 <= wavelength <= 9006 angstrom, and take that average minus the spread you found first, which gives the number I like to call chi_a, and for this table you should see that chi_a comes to 3.4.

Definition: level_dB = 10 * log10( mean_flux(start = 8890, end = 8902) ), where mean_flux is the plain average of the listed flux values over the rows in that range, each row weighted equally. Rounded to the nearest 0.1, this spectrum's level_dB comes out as 6.3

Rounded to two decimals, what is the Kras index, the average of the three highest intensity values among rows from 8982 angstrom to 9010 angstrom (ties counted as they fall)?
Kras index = 4.61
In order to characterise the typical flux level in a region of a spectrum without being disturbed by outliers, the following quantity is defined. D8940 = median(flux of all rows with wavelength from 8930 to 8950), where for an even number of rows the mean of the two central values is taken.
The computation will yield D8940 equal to 4.25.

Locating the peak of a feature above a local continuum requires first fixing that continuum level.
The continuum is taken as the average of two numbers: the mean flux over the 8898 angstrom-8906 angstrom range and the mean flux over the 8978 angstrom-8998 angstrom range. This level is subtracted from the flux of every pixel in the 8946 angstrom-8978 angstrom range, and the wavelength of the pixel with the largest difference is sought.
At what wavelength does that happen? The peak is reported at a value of 8960 angstrom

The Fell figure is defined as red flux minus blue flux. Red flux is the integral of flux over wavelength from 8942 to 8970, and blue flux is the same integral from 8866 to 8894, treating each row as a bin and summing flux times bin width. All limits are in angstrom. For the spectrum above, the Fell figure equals 21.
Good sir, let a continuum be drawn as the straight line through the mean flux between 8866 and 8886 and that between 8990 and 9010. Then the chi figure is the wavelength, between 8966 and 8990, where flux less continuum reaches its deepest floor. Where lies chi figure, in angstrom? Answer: 8980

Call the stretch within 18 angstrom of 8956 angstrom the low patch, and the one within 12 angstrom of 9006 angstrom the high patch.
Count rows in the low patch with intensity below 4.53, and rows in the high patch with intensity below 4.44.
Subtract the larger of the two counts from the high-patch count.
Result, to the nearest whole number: -3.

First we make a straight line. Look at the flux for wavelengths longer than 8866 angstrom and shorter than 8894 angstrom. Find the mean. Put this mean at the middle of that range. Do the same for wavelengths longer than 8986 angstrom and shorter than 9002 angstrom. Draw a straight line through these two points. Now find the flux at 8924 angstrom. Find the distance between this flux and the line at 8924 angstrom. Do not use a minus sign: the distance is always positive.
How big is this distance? 3.0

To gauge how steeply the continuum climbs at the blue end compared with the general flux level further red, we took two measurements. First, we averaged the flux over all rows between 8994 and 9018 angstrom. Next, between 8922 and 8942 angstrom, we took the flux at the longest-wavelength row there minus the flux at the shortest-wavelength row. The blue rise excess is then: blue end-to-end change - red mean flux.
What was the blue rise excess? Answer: -8.4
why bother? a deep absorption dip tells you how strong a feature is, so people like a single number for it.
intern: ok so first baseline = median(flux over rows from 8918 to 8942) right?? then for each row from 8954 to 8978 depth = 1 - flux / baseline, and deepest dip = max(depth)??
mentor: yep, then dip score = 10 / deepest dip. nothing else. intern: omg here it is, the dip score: 95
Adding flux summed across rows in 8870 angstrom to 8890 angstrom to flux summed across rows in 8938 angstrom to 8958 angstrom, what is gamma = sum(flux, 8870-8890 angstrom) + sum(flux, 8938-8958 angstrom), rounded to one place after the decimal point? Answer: 40.4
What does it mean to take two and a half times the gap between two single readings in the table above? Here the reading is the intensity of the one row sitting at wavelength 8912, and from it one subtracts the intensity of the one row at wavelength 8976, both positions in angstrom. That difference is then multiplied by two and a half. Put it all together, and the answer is -0.3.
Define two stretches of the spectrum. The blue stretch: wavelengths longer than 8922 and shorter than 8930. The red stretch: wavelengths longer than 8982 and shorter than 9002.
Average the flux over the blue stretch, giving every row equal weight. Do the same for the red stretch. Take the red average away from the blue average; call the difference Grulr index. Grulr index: 1.4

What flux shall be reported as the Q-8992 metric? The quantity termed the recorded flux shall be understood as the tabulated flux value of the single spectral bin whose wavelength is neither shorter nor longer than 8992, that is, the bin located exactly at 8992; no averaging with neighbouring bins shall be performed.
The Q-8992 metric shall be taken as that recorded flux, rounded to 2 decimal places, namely 4.34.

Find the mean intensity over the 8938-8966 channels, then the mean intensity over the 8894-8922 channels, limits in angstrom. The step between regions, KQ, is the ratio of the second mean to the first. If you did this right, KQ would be 0.88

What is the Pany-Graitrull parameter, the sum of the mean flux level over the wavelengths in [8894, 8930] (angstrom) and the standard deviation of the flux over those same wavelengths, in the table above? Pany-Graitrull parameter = 5.5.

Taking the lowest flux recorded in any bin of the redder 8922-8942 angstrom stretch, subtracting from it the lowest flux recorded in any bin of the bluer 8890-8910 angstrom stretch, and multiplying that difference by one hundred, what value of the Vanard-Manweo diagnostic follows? 38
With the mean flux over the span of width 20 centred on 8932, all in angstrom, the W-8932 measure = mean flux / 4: 1.16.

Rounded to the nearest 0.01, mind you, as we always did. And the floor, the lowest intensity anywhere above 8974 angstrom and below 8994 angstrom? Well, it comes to 3.94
